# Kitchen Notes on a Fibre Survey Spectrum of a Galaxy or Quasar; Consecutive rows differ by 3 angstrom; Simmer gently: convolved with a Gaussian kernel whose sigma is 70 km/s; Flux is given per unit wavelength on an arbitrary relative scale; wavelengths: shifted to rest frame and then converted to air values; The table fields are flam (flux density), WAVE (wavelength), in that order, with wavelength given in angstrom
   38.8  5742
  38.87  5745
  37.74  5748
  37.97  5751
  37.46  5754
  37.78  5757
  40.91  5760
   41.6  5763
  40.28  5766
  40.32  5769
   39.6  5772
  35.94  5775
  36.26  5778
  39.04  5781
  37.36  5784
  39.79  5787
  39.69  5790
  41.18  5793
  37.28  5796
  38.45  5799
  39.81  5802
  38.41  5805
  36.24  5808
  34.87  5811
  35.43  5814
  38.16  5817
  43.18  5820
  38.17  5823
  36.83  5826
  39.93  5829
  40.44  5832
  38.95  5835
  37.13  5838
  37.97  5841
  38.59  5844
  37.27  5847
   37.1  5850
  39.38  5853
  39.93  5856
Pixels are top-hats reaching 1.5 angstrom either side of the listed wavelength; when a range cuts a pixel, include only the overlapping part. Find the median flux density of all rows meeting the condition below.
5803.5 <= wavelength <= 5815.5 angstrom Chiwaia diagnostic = 35.8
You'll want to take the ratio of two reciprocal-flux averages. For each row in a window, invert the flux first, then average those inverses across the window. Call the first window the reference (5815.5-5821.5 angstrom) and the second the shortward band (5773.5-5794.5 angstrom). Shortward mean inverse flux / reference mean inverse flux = 1.06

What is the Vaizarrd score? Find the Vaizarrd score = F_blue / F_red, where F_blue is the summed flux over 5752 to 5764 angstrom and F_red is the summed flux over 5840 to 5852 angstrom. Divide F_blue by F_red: 1.05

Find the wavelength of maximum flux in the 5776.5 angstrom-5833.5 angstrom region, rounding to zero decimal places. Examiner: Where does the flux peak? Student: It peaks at 5820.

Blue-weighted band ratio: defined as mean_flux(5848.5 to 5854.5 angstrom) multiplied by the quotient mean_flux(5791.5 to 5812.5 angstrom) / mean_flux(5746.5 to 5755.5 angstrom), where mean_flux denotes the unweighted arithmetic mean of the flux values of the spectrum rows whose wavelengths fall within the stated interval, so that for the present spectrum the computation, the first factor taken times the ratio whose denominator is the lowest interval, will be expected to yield 38.6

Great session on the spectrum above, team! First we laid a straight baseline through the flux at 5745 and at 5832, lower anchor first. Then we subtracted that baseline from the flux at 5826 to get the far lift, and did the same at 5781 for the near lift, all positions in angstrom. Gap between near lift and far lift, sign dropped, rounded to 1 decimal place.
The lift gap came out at 3.0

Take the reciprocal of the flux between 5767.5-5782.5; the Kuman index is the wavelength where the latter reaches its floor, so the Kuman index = 5769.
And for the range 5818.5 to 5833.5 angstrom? 5820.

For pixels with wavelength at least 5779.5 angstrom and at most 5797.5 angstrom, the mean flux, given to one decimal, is 39.1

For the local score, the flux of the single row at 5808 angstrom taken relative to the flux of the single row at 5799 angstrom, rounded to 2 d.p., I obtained 0.94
